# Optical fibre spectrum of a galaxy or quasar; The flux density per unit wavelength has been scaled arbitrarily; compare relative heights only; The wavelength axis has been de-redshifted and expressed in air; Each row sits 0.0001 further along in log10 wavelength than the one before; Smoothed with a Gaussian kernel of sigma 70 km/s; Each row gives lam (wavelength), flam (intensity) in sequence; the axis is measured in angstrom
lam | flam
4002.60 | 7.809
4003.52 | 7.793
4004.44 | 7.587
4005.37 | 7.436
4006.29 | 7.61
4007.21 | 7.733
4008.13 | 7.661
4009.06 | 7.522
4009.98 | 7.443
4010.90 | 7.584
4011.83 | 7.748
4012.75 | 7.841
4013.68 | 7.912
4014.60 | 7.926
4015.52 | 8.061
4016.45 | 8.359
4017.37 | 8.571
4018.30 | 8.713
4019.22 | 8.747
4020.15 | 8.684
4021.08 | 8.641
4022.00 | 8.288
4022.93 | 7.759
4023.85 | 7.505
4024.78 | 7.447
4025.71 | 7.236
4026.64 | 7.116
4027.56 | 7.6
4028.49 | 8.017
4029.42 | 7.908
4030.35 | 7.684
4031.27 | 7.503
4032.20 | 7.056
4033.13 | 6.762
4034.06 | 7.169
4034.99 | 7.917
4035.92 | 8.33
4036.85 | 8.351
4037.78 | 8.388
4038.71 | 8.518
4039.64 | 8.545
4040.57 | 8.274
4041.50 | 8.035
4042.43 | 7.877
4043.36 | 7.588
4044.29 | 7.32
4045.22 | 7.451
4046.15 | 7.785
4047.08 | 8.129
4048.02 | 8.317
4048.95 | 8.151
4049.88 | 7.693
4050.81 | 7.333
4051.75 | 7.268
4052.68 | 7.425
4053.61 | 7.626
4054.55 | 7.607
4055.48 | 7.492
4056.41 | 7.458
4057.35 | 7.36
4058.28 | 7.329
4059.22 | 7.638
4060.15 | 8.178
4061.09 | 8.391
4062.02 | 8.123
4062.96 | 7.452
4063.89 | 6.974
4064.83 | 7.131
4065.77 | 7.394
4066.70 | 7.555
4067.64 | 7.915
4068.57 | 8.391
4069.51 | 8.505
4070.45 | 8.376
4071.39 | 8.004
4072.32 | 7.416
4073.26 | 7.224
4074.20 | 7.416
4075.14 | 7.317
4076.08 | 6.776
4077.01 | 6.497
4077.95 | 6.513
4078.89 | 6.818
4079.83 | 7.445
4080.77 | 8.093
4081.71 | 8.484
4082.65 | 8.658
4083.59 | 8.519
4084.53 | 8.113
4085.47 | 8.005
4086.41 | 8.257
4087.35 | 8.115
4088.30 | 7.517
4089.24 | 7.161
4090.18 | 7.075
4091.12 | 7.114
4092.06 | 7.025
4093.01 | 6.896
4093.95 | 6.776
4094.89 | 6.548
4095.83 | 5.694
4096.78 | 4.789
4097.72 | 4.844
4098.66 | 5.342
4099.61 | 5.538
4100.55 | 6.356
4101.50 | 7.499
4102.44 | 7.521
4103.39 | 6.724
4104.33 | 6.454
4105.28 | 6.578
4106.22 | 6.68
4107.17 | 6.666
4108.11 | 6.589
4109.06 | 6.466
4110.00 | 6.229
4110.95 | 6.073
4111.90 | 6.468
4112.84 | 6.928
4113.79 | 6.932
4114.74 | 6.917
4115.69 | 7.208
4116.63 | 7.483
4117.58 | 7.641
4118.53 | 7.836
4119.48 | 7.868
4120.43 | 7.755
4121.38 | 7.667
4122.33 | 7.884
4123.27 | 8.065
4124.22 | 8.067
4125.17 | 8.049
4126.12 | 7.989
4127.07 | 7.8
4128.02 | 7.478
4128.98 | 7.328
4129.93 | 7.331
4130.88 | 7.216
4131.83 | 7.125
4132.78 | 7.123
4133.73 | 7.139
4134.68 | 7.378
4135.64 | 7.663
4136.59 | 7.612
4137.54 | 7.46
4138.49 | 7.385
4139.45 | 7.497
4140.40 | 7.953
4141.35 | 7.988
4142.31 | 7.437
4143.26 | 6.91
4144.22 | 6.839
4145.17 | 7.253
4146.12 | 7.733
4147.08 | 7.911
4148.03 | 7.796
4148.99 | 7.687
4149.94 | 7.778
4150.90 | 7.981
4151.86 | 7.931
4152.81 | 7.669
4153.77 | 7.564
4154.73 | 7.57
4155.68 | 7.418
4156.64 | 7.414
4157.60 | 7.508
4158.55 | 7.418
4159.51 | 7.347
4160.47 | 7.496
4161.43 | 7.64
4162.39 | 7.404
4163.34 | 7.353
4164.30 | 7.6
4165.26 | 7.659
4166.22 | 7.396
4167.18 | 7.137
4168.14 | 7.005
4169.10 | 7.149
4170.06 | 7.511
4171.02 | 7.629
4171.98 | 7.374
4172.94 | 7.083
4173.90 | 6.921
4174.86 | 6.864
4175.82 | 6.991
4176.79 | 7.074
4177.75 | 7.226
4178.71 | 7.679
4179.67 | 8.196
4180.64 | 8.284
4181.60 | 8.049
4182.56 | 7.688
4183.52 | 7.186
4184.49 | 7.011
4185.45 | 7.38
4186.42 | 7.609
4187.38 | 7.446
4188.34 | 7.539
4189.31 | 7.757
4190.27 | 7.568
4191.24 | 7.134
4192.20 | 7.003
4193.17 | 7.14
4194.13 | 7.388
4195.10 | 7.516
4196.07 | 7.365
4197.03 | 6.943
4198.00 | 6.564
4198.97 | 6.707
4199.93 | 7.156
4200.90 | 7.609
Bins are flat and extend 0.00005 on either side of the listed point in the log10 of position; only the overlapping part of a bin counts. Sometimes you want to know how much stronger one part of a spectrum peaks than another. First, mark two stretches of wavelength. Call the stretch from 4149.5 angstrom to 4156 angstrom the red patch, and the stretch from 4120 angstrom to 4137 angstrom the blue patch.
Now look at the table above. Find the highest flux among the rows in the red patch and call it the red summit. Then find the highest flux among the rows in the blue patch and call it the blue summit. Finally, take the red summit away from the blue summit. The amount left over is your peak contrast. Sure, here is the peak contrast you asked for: 0.09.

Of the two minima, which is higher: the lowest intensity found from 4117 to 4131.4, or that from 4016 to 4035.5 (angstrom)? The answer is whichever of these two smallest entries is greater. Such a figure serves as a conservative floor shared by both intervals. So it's 7.22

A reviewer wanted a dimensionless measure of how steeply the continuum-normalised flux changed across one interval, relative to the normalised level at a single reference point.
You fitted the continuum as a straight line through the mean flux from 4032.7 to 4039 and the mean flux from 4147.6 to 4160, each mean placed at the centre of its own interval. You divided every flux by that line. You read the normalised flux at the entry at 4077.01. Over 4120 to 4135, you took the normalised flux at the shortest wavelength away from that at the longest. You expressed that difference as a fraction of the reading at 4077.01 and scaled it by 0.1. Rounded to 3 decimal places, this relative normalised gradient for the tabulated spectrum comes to -0.005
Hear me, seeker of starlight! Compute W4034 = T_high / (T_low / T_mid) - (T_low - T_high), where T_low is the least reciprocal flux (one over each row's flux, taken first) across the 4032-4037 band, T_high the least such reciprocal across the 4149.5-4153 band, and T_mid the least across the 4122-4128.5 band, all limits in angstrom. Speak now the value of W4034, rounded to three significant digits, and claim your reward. 0.135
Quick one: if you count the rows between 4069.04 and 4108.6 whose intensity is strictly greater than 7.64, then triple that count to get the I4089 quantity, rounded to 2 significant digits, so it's 33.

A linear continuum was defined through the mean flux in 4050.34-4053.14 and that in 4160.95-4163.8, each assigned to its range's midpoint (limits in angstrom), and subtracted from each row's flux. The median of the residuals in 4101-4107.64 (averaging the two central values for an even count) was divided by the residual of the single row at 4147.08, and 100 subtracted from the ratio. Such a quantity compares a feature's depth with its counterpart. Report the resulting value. -102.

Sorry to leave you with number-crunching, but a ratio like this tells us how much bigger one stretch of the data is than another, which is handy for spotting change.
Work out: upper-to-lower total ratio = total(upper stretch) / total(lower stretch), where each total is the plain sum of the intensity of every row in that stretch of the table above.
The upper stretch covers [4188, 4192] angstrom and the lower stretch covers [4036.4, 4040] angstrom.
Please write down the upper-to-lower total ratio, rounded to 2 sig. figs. 0.89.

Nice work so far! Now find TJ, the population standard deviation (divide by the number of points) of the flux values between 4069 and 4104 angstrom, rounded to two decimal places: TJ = 1.00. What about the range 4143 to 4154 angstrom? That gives 0.37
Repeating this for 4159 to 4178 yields 0.25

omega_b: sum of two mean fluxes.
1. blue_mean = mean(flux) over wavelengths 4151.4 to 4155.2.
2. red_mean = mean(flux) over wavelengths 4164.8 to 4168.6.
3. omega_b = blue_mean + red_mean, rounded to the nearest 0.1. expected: 15.0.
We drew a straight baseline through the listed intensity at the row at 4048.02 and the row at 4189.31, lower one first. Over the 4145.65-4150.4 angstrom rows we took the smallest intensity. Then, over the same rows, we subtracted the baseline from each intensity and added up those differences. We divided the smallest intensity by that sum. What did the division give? -11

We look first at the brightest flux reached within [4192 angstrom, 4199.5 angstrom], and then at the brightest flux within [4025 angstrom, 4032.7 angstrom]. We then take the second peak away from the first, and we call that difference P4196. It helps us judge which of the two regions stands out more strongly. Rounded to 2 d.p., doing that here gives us -0.50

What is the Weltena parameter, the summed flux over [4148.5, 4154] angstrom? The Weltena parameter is 47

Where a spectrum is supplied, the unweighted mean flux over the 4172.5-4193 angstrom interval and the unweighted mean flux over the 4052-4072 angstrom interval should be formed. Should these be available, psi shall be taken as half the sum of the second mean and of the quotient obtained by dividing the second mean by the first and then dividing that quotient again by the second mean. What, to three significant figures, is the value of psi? 3.93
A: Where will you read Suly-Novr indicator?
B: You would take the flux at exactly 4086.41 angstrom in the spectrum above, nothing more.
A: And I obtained 8.257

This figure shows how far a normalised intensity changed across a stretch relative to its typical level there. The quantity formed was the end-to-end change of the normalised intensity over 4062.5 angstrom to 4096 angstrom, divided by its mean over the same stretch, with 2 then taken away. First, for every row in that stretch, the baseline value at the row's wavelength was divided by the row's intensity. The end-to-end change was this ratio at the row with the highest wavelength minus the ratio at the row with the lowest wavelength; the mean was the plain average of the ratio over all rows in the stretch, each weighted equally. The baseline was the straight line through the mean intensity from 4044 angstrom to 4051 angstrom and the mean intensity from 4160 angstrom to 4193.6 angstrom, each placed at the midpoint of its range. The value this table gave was -1.71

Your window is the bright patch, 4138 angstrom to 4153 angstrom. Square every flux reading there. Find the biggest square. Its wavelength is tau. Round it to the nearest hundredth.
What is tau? 4141.35 angstrom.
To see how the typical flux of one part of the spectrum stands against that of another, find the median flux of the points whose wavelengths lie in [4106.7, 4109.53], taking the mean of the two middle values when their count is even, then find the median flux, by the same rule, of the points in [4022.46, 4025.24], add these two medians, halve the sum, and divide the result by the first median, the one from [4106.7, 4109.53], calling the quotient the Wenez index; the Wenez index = 1.07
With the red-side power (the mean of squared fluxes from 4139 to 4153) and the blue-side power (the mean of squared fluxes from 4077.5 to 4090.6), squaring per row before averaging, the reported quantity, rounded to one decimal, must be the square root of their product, 59.5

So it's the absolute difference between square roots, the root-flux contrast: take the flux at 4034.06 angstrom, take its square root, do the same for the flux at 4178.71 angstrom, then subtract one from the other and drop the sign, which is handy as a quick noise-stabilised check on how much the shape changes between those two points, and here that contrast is 0.09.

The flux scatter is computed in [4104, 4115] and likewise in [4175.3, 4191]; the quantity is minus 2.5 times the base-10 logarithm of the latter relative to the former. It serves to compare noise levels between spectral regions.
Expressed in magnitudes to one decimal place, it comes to -0.4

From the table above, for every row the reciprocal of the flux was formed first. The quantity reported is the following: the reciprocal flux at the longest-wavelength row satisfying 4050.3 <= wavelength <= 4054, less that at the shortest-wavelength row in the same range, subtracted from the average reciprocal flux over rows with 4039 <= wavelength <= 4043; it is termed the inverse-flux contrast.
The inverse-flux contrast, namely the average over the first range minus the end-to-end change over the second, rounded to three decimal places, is 0.128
